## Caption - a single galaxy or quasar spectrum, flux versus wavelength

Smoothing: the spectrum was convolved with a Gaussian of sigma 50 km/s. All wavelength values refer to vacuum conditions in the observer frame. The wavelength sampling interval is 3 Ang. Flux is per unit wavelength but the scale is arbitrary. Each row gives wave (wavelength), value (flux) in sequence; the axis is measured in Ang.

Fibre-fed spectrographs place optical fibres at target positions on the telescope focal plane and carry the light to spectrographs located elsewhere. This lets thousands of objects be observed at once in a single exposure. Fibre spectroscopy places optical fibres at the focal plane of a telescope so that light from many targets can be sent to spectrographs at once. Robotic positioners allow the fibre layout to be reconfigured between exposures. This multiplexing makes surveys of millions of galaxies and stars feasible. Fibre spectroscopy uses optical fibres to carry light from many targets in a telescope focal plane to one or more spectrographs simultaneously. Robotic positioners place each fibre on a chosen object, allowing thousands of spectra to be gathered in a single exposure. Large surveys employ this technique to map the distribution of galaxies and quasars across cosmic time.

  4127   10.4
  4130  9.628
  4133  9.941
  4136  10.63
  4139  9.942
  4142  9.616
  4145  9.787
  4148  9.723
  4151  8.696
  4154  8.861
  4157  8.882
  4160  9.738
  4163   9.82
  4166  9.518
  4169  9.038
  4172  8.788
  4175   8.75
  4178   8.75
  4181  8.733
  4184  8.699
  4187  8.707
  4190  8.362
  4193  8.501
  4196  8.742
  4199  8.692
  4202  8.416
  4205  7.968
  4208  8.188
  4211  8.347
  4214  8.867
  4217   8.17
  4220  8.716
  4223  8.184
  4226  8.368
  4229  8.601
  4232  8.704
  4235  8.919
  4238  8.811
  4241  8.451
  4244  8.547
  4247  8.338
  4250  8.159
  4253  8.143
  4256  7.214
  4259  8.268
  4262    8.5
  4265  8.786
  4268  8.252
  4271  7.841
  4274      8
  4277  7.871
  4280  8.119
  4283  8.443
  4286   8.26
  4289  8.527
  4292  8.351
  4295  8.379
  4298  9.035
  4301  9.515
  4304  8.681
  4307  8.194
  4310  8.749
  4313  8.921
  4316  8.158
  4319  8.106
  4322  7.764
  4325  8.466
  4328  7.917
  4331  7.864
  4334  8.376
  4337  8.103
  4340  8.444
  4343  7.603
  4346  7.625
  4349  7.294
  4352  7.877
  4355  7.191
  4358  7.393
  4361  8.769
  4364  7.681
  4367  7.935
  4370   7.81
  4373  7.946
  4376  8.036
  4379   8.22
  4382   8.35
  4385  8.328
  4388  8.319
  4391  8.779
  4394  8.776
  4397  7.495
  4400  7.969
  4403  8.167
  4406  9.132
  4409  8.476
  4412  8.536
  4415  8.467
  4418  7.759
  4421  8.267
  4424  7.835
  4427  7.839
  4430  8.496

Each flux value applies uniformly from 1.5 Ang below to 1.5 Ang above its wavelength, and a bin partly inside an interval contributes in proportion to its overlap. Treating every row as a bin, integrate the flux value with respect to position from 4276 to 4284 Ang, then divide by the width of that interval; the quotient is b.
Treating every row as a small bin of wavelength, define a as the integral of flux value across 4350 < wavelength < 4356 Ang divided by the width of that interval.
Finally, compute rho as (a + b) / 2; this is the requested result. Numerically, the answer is 7.8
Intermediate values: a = 7.5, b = 8.1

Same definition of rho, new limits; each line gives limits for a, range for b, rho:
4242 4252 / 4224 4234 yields 8.4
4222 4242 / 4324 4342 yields 8.4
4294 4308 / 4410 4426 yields 8.5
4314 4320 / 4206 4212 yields 8.2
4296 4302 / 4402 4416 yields 8.9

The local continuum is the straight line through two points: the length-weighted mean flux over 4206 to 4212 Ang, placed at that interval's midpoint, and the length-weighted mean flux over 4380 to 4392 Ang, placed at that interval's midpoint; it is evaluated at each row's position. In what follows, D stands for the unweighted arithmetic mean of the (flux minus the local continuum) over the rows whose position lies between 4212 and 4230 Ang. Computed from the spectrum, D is 0.24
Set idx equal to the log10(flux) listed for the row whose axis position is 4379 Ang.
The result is 0.915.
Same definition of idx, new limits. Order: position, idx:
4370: 0.893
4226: 0.923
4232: 0.940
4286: 0.917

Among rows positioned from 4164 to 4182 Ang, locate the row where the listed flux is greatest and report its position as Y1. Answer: 4166 Ang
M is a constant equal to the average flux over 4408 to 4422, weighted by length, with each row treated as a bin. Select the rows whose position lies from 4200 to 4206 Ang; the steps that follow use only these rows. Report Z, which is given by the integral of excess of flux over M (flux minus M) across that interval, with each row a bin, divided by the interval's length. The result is 0.0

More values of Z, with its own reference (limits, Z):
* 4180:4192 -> 0.3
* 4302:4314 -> 0.4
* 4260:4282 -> -0.1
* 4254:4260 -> -0.6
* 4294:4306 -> 0.6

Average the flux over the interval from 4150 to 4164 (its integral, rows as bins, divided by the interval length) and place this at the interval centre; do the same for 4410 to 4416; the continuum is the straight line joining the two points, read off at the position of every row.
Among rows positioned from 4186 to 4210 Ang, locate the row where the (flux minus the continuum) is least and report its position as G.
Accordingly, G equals 4205 Ang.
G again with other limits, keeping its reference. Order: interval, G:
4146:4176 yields 4151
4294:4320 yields 4319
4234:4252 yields 4250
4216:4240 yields 4217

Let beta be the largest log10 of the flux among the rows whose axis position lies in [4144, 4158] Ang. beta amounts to 0.991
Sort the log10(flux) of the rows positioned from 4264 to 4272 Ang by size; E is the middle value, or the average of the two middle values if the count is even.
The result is 0.917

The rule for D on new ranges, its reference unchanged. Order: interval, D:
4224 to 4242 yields 0.38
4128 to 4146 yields 1.76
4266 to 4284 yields -0.22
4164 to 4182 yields 0.73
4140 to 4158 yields 1.09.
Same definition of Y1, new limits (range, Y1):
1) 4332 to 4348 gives 4340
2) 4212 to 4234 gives 4214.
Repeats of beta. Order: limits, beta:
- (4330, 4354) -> 0.927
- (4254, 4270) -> 0.944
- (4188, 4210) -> 0.942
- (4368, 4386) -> 0.922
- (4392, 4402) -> 0.943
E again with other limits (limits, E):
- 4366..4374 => 0.900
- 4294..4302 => 0.956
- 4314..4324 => 0.909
